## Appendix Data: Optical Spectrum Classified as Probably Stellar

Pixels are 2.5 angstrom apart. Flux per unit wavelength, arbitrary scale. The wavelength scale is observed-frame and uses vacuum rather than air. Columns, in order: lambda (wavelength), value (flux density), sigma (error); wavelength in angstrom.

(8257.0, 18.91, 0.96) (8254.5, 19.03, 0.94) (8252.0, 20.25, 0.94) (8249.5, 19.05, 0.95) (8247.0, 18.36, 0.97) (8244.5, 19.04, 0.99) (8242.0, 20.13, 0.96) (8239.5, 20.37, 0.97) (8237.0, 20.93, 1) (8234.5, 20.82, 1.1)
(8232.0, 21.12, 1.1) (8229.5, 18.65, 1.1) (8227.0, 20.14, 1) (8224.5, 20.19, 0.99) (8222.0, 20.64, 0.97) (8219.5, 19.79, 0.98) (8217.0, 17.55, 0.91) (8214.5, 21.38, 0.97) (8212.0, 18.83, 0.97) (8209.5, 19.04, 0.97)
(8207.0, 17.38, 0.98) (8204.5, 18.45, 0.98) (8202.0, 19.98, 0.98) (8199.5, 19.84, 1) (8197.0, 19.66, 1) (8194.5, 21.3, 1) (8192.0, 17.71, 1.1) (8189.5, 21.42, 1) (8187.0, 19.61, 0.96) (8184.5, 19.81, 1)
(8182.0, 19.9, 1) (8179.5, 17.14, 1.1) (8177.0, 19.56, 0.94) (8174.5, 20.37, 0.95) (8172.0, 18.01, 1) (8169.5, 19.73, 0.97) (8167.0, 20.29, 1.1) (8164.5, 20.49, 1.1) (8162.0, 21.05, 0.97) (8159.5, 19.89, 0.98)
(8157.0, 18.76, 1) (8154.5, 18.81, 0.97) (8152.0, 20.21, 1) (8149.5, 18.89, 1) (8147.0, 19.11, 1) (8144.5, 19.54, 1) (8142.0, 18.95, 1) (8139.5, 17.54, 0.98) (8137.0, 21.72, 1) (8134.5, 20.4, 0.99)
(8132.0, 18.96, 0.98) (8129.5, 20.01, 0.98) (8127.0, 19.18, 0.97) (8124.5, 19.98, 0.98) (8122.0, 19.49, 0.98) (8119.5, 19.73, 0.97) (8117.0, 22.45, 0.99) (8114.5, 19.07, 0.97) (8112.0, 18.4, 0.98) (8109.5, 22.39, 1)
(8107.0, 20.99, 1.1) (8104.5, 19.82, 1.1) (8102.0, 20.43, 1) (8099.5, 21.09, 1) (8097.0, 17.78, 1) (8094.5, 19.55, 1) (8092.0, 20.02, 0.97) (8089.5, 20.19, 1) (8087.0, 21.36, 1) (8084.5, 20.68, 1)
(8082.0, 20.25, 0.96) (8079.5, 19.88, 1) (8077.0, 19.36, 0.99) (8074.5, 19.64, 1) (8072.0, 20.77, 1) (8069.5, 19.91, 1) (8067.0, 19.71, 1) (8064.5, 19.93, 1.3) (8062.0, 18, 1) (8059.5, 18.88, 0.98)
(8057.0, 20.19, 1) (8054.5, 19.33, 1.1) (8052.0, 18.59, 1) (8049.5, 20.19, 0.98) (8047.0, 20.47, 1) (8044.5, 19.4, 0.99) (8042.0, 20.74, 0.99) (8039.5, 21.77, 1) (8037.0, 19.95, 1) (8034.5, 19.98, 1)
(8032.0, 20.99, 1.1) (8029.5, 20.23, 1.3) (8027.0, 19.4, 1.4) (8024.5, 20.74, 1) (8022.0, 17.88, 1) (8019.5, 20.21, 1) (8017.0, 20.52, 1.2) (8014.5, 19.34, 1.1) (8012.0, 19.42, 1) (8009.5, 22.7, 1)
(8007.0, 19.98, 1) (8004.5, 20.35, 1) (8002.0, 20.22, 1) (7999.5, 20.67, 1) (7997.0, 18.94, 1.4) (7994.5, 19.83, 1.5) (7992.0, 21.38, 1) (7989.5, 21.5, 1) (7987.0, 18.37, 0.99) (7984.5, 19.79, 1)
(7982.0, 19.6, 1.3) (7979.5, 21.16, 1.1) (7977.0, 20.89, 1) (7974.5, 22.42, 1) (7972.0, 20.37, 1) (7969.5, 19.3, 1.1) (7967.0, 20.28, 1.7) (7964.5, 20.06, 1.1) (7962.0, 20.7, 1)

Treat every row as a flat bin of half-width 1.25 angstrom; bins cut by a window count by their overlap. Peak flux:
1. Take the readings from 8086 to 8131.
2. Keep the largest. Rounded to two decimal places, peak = 22.45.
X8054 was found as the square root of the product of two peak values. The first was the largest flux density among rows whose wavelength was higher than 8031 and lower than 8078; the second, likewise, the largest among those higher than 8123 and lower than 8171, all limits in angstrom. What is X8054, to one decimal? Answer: 21.7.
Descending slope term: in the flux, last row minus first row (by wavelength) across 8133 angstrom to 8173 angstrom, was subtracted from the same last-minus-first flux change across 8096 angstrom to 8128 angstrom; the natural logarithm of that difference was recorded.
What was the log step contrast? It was 1.3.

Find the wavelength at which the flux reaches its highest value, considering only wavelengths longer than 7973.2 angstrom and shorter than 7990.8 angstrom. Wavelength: 7974.5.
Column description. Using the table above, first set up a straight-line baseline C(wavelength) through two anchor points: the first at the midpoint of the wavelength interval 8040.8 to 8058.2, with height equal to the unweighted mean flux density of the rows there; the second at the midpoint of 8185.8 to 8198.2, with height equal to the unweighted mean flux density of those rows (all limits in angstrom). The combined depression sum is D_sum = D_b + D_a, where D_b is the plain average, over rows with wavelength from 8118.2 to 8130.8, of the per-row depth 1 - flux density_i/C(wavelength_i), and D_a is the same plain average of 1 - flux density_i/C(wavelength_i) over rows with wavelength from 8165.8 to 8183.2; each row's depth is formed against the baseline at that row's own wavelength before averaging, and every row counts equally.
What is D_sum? 0.043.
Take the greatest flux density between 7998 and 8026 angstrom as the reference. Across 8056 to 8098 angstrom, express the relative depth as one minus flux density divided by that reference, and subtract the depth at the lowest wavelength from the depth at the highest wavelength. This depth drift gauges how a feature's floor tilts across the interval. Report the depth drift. 0.11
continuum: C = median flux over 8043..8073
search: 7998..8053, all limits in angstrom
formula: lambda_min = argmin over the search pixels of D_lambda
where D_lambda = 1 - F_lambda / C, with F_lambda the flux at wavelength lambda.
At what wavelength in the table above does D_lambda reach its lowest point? 8009.5 angstrom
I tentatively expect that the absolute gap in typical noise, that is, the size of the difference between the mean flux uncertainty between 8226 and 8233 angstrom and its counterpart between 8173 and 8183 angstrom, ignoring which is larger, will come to 0.07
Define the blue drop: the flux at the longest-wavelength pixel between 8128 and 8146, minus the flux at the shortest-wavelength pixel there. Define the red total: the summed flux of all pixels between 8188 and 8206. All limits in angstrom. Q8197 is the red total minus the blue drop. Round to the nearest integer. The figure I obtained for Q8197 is 139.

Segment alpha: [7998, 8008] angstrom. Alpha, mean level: 20.3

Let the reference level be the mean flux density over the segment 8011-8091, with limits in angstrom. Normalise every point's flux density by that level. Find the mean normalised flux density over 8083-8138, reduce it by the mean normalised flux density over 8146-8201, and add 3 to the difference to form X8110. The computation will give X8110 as 3.03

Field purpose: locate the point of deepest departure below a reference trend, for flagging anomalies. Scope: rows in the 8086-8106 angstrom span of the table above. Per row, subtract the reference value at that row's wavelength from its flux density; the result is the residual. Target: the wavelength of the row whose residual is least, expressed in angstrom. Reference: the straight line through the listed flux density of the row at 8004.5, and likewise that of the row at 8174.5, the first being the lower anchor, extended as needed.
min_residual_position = 8097.0 angstrom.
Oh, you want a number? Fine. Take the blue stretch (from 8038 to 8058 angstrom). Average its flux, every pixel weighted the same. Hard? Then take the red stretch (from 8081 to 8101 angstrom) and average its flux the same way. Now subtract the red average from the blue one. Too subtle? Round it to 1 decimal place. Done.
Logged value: 0.0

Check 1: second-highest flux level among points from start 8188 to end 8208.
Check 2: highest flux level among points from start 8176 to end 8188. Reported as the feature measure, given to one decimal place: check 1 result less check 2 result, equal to 1.4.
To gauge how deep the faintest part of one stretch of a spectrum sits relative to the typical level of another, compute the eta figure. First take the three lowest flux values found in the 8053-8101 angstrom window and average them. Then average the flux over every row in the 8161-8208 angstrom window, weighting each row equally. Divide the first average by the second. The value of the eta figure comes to 0.931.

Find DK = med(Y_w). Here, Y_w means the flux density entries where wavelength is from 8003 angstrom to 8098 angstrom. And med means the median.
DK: 19.98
